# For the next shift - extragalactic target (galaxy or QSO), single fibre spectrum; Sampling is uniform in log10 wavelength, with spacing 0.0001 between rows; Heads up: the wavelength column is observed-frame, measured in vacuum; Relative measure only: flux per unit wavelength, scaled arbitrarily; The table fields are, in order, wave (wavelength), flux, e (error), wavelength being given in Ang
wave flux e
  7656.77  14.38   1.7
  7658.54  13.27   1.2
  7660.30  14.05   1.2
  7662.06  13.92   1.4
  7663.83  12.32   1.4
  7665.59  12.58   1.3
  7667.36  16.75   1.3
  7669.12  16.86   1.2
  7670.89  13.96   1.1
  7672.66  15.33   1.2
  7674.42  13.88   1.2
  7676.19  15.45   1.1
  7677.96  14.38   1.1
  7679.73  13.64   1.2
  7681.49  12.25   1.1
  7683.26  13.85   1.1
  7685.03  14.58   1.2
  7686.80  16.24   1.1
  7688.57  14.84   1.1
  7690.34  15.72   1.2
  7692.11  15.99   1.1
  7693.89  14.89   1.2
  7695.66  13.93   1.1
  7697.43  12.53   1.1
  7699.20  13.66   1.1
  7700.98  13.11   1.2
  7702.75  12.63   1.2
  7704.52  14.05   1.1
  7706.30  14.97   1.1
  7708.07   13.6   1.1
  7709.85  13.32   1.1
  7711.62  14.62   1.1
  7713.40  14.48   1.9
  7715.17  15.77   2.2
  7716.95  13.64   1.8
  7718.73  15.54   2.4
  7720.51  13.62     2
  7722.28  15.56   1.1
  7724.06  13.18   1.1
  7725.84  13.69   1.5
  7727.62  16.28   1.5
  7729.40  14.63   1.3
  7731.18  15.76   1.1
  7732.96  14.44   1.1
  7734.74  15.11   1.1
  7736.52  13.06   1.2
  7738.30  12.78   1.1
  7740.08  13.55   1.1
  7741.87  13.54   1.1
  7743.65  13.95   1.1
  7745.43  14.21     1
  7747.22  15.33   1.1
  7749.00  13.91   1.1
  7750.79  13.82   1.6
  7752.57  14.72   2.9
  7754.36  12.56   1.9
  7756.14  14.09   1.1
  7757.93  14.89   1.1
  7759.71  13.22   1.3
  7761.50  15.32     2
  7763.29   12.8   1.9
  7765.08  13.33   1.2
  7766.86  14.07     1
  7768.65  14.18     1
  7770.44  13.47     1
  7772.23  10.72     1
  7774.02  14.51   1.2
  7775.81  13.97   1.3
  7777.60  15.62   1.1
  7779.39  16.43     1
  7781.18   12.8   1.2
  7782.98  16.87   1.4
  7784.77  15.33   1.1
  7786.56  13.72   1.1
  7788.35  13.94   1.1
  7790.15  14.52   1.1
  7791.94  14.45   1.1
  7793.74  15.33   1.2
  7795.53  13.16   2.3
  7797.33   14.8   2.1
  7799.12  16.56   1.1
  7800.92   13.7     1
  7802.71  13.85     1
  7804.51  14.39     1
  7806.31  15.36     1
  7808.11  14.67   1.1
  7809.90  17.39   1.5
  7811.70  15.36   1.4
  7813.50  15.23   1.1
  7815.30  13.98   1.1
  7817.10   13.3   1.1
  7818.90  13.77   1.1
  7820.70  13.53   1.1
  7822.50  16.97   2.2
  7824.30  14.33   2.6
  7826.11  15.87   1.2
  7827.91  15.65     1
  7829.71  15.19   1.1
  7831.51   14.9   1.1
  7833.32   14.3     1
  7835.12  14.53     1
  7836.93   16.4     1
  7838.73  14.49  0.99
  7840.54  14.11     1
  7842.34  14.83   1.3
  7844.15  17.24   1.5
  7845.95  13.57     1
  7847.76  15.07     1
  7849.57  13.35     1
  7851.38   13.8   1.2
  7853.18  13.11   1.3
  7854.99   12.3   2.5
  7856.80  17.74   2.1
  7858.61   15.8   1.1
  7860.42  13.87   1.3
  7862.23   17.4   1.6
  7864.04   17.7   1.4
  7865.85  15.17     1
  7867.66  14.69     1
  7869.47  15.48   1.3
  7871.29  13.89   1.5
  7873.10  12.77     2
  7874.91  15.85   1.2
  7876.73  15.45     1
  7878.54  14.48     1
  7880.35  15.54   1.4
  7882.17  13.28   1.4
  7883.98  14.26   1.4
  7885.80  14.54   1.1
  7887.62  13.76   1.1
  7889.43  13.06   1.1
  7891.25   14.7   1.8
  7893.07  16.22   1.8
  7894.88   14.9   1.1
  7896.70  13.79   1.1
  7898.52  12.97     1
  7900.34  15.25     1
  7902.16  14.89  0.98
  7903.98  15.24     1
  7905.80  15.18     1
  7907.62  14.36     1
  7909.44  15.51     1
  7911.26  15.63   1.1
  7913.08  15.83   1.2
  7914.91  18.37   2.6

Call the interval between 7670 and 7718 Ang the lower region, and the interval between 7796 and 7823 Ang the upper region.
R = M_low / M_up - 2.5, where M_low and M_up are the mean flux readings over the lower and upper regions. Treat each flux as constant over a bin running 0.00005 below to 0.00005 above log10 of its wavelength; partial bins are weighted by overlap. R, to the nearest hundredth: -1.54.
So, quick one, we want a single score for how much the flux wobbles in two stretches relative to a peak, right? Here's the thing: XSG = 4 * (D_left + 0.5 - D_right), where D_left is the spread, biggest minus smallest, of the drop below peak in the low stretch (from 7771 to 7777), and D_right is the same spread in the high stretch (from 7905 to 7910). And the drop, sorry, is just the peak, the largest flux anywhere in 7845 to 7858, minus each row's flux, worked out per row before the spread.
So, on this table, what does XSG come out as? 13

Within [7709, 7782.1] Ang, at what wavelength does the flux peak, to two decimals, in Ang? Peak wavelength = 7779.39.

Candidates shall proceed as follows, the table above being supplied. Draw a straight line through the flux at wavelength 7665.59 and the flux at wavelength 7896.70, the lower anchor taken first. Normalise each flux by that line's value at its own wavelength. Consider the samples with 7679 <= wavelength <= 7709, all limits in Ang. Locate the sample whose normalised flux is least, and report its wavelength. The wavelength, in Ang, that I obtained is 7681.49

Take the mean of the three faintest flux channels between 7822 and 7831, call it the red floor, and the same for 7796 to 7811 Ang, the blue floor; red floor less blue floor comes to 1.1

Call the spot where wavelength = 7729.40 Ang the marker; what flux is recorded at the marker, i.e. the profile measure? 14.63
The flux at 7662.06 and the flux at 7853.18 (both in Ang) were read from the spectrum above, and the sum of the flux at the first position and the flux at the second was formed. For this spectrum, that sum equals 27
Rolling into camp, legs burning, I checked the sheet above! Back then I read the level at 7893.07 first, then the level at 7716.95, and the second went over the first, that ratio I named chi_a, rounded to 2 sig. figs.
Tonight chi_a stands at 0.84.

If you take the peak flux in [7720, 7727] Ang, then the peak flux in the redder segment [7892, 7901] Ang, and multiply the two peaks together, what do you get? 252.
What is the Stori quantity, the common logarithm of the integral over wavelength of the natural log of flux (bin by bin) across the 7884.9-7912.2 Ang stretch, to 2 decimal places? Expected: 1.86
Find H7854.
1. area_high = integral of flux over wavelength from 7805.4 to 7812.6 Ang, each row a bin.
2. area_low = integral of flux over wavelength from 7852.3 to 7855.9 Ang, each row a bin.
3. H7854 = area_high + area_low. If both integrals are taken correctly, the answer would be 159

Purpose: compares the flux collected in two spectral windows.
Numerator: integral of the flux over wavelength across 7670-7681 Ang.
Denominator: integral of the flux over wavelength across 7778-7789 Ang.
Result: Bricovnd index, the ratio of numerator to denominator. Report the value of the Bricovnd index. 0.96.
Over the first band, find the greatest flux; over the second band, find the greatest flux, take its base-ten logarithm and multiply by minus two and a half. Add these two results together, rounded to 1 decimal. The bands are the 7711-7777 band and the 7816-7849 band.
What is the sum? 13.2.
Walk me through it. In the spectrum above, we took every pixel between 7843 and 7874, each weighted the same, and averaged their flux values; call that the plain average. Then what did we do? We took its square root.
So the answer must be 3.86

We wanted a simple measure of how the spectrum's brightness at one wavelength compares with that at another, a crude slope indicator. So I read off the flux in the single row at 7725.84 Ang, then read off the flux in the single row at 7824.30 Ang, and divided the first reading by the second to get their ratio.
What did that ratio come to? 0.96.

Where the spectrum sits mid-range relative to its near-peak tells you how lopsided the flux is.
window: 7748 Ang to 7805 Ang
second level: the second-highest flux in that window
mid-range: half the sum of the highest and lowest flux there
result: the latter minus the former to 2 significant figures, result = -2.8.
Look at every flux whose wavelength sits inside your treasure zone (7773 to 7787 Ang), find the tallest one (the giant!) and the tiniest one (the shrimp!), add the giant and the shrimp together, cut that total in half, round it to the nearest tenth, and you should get 14.8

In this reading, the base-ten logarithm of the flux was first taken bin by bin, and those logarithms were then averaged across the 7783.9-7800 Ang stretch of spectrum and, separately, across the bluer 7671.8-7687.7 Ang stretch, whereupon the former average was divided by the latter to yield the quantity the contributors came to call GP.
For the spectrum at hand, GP 1.01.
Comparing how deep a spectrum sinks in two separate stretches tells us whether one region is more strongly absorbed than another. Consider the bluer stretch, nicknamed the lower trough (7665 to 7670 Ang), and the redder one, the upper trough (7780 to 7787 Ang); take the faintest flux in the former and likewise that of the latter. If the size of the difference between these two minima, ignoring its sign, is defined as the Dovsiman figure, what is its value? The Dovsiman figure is 0.2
